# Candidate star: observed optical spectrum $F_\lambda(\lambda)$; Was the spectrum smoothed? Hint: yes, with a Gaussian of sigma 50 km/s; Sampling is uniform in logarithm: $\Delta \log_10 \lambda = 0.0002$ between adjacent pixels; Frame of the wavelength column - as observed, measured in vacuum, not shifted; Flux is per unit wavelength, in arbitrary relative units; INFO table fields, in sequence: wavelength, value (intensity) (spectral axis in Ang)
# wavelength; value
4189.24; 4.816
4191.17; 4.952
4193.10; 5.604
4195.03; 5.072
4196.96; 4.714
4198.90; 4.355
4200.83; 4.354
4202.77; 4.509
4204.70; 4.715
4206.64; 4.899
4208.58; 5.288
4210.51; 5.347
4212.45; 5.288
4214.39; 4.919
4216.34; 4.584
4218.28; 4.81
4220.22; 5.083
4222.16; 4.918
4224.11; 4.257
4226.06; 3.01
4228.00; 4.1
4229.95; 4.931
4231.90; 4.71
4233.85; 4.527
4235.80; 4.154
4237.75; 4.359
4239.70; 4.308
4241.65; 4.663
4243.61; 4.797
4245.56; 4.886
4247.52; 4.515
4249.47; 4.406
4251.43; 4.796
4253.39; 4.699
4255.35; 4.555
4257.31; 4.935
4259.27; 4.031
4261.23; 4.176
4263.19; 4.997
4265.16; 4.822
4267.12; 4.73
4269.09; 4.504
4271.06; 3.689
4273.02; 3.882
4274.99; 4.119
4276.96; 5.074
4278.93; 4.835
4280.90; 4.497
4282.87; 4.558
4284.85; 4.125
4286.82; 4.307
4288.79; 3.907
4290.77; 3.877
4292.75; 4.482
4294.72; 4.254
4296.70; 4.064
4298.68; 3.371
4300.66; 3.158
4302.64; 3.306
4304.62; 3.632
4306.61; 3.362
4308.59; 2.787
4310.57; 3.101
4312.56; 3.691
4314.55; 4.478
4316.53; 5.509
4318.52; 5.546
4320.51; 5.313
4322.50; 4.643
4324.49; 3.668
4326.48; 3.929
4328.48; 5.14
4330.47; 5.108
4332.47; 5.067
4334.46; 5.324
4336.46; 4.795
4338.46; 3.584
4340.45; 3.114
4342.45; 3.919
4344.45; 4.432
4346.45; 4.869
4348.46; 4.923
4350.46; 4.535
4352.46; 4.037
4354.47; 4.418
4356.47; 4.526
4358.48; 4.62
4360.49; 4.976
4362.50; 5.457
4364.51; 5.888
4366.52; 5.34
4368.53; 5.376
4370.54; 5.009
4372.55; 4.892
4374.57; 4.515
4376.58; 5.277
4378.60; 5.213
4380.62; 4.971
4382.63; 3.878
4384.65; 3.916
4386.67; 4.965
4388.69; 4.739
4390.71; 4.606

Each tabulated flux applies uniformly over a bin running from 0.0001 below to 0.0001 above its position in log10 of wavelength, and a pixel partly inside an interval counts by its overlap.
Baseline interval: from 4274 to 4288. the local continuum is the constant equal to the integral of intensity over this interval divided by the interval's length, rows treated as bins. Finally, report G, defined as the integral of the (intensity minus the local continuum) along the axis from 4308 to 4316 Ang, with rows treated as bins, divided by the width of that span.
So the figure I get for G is -0.83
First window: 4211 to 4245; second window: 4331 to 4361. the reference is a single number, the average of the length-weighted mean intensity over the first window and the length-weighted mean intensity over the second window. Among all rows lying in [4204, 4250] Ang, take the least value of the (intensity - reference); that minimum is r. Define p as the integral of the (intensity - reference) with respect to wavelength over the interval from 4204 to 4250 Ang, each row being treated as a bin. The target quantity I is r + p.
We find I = 4.2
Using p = 5.7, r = -1.5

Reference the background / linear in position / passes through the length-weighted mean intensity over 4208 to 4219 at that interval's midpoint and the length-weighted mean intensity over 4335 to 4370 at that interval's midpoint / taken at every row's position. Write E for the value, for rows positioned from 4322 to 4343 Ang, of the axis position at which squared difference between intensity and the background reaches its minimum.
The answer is 4322.50 Ang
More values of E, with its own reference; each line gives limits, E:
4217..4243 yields 4229.95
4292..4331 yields 4322.50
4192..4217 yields 4195.03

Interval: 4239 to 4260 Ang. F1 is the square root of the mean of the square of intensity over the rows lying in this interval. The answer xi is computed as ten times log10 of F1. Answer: 6.63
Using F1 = 4.6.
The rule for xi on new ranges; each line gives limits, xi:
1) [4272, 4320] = 6.17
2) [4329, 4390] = 6.78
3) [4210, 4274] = 6.61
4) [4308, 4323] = 6.53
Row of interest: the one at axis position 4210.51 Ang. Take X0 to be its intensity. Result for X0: 5.347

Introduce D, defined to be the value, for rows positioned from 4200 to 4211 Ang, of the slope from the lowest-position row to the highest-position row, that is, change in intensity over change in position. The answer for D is 0.10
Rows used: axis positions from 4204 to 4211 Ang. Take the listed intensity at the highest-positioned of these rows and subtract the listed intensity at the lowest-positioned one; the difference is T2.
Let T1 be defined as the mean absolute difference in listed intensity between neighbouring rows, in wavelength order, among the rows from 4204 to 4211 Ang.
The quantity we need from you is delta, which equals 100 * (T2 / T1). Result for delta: 300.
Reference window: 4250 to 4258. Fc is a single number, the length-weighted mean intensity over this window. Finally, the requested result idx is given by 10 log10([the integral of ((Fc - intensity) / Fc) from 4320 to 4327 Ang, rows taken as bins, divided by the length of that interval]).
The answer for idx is -11.1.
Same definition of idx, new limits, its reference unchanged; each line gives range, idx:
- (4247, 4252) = -14.7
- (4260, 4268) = -19.2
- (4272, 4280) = -12.9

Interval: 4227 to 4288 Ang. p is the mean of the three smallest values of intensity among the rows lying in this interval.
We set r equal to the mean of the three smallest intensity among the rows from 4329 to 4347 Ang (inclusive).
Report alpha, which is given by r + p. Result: 7.41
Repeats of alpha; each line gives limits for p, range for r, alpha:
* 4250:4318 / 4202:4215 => 7.72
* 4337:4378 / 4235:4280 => 7.41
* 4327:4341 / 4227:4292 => 7.65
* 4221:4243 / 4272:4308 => 7.03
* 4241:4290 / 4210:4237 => 7.58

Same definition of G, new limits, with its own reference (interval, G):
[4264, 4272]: -0.04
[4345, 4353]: 0.12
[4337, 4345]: -0.71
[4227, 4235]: 0.06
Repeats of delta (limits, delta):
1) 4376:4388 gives -63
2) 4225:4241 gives 308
